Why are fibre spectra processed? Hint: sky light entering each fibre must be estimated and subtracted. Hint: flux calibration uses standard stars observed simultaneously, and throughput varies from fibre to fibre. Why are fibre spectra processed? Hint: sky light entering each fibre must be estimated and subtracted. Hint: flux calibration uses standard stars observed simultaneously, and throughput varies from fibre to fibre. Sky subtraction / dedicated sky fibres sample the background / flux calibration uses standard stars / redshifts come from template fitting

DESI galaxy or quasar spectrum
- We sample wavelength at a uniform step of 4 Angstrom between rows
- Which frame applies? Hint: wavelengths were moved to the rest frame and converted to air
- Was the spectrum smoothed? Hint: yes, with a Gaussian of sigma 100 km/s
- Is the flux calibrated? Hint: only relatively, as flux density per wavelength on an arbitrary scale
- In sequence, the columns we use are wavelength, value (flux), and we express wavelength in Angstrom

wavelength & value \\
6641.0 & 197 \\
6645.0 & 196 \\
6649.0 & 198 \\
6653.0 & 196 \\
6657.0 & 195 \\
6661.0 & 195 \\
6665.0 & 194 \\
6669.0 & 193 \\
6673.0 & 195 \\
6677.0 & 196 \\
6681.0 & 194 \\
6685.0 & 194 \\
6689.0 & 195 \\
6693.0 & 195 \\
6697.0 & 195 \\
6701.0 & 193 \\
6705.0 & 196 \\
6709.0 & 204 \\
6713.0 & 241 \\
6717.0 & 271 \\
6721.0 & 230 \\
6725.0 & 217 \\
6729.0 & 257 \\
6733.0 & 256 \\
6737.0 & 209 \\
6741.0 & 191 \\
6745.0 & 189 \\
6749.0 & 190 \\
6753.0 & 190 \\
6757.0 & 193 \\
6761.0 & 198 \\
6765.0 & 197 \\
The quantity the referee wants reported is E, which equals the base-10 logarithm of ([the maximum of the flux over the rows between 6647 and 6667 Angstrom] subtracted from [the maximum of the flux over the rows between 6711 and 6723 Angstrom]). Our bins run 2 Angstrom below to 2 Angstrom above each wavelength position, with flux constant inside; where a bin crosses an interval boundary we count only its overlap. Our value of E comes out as 1.863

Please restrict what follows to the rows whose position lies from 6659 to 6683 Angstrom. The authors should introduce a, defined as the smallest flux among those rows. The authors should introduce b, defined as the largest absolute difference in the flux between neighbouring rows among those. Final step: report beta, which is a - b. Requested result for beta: 191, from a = 193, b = 2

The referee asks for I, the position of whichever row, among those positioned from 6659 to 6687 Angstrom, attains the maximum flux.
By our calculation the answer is 6677.0 Angstrom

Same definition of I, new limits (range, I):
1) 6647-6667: 6649.0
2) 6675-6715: 6713.0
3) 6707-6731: 6717.0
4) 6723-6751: 6729.0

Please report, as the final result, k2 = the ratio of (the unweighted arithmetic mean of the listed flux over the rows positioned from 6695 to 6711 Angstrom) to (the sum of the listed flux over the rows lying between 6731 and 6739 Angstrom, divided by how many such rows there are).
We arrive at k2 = 0.85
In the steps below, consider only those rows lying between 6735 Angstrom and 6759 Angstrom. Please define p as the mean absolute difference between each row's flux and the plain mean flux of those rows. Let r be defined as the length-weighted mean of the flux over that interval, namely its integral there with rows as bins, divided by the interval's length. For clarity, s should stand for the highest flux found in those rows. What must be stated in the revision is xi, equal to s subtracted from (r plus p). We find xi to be -10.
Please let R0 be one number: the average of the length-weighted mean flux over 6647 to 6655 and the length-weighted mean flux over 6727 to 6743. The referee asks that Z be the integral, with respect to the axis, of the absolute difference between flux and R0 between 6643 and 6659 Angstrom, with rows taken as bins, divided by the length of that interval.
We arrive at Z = 16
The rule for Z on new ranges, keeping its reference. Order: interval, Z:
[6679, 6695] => 18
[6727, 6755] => 26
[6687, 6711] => 16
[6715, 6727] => 27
